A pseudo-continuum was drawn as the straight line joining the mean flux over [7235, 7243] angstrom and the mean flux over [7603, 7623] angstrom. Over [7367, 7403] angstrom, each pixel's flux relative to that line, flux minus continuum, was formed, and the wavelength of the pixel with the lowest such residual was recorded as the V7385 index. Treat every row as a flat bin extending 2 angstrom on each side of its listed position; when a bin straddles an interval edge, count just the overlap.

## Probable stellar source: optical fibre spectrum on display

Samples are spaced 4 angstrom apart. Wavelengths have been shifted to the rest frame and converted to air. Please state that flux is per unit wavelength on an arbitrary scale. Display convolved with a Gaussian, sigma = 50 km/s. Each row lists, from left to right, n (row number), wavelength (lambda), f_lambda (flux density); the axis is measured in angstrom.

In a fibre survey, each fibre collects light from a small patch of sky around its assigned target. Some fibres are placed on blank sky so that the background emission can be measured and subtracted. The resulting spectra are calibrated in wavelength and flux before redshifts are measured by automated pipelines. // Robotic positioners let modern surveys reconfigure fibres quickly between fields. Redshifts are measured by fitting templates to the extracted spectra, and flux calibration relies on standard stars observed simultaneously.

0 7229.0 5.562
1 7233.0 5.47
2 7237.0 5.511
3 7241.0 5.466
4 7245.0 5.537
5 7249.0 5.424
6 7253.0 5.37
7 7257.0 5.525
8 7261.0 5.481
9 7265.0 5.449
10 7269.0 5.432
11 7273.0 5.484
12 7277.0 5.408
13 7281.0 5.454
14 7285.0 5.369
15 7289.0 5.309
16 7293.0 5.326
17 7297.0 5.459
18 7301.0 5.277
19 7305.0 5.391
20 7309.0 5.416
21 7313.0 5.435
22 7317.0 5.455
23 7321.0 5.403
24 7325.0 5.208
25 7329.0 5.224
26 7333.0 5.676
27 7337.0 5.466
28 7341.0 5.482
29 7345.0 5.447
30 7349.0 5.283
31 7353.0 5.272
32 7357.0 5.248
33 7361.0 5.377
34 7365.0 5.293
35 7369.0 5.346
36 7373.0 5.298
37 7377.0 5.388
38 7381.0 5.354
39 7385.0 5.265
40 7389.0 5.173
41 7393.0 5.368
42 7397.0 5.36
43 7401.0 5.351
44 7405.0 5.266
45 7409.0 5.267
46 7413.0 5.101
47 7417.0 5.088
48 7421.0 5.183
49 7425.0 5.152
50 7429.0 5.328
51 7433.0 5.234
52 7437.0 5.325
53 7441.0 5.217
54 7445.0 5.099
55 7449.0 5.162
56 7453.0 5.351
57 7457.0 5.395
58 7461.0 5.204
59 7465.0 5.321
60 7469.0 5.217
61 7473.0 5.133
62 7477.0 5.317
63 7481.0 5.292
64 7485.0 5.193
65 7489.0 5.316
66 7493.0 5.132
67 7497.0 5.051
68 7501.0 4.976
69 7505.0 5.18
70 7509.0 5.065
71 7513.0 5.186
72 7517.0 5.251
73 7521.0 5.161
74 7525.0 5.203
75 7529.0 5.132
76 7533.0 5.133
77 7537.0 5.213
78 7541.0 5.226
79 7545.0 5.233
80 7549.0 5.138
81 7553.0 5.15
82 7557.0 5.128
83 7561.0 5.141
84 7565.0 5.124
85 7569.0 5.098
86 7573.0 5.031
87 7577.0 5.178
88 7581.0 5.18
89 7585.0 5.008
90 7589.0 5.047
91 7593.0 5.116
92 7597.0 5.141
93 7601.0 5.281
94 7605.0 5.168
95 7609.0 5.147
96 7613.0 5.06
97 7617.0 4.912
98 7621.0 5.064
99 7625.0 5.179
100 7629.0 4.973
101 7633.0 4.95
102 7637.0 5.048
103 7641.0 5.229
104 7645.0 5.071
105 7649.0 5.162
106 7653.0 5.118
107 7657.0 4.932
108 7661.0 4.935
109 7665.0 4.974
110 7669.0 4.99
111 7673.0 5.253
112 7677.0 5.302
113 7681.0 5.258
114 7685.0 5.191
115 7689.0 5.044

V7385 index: 7389.0 angstrom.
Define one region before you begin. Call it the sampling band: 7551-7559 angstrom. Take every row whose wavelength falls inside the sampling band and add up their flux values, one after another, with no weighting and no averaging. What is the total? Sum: 10.3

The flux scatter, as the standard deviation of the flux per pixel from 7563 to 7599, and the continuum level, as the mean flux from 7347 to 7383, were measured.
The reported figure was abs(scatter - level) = 5.26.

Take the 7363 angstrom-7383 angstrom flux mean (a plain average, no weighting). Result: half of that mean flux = 2.67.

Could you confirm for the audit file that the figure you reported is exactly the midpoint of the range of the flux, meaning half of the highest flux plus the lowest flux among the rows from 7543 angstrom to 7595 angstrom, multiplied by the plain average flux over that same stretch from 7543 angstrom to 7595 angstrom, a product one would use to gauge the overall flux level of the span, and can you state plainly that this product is 26.2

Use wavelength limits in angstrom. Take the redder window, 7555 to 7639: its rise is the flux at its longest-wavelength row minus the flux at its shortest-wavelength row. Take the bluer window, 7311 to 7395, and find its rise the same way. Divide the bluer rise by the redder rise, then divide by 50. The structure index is 0.02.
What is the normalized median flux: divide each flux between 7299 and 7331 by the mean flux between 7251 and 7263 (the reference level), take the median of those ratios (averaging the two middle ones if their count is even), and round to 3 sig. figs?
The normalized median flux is 0.989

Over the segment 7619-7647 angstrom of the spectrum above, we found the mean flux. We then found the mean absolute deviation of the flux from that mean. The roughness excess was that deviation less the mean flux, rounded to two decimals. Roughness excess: -5.00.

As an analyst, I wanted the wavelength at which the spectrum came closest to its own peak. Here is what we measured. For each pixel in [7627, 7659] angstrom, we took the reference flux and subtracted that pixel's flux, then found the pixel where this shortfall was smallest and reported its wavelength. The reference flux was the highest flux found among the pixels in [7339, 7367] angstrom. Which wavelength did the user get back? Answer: 7641.0 angstrom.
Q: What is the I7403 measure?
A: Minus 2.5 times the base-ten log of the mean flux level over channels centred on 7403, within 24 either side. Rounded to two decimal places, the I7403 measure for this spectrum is -1.80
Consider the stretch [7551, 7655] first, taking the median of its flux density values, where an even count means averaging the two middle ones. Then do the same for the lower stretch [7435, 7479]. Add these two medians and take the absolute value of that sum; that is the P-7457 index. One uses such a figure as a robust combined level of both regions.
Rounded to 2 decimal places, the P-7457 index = 10.34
